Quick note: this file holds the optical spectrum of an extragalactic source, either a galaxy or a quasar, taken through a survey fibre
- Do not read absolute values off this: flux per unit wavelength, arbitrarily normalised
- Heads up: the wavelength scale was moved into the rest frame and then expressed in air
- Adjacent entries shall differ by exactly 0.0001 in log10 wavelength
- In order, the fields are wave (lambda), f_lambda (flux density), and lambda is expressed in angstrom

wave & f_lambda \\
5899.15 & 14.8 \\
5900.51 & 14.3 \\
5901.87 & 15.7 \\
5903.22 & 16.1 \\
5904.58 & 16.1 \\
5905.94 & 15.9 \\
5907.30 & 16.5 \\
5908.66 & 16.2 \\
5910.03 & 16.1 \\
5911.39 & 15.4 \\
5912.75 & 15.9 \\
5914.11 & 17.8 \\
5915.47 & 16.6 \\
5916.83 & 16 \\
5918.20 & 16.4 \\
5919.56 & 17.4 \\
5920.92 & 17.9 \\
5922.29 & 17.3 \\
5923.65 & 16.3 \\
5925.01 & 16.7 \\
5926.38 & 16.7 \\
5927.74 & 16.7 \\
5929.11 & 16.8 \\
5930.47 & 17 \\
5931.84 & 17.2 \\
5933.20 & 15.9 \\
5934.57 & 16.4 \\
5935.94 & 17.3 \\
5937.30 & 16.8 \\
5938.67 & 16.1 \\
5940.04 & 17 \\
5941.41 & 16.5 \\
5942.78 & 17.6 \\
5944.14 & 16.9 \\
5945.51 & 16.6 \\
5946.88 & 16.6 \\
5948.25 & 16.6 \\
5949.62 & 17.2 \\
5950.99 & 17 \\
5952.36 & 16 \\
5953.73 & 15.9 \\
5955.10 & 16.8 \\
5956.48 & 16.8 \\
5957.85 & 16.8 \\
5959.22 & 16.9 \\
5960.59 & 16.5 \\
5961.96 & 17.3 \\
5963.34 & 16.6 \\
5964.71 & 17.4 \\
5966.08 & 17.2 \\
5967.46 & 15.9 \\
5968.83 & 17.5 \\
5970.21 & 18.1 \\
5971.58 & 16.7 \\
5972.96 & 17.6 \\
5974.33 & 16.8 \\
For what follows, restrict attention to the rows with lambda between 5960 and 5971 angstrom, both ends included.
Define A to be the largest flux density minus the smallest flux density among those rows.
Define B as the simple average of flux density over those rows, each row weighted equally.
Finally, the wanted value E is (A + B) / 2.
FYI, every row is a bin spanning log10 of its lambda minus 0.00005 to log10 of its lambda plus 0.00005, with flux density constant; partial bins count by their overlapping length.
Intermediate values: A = 2.2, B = 17.1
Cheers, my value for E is 9.63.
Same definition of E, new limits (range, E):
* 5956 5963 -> 8.83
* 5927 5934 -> 9.01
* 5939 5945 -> 9.05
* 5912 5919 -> 9.22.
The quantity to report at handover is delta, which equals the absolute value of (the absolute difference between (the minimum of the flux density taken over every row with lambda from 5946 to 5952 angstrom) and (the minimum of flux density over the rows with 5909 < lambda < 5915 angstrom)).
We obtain 1.2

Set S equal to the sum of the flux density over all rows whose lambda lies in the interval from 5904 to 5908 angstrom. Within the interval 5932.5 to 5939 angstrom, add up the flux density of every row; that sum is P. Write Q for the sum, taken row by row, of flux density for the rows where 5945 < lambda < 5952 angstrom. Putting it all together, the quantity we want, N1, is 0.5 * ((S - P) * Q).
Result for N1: -1428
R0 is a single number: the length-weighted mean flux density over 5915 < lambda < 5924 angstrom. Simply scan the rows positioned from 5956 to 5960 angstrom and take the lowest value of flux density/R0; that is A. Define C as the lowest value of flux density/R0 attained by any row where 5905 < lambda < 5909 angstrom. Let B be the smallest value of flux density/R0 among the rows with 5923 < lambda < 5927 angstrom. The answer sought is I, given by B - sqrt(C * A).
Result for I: -0.003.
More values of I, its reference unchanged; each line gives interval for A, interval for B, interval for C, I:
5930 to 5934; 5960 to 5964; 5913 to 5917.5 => 0.033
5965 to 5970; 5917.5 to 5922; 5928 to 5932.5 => 0.003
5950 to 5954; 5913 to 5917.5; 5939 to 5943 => -0.012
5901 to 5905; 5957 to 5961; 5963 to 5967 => 0.021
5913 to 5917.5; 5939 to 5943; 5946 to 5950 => 0.012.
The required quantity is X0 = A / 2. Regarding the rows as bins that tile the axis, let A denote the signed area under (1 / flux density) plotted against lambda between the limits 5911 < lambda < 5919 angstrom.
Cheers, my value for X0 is 0.24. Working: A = 0.49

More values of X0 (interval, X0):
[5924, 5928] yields 0.12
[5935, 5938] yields 0.09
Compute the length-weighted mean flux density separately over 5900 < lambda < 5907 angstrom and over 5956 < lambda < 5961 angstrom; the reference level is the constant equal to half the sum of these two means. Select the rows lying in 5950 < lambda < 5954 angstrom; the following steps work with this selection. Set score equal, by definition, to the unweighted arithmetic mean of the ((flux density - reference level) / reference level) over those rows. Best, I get 0.00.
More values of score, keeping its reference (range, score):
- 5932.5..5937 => 0.02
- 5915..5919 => 0.01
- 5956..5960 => 0.04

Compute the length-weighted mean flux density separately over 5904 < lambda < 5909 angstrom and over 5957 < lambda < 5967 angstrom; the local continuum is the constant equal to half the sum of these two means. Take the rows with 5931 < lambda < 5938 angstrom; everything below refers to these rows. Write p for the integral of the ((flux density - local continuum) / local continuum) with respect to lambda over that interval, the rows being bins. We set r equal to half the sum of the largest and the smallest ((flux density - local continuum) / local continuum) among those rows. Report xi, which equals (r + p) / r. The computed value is 27.4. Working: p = 0.07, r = 0.003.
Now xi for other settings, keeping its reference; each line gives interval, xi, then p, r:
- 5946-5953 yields 20.8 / 0.05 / 0.003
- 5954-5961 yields 8.9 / 0.07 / 0.009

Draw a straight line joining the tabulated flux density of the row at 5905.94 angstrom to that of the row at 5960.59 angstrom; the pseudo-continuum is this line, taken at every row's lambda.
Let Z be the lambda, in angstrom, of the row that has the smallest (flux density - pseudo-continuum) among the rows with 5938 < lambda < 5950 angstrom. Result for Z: 5938.67 angstrom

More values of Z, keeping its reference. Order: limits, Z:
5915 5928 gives 5916.83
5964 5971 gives 5967.46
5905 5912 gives 5911.39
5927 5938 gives 5933.20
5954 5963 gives 5960.59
